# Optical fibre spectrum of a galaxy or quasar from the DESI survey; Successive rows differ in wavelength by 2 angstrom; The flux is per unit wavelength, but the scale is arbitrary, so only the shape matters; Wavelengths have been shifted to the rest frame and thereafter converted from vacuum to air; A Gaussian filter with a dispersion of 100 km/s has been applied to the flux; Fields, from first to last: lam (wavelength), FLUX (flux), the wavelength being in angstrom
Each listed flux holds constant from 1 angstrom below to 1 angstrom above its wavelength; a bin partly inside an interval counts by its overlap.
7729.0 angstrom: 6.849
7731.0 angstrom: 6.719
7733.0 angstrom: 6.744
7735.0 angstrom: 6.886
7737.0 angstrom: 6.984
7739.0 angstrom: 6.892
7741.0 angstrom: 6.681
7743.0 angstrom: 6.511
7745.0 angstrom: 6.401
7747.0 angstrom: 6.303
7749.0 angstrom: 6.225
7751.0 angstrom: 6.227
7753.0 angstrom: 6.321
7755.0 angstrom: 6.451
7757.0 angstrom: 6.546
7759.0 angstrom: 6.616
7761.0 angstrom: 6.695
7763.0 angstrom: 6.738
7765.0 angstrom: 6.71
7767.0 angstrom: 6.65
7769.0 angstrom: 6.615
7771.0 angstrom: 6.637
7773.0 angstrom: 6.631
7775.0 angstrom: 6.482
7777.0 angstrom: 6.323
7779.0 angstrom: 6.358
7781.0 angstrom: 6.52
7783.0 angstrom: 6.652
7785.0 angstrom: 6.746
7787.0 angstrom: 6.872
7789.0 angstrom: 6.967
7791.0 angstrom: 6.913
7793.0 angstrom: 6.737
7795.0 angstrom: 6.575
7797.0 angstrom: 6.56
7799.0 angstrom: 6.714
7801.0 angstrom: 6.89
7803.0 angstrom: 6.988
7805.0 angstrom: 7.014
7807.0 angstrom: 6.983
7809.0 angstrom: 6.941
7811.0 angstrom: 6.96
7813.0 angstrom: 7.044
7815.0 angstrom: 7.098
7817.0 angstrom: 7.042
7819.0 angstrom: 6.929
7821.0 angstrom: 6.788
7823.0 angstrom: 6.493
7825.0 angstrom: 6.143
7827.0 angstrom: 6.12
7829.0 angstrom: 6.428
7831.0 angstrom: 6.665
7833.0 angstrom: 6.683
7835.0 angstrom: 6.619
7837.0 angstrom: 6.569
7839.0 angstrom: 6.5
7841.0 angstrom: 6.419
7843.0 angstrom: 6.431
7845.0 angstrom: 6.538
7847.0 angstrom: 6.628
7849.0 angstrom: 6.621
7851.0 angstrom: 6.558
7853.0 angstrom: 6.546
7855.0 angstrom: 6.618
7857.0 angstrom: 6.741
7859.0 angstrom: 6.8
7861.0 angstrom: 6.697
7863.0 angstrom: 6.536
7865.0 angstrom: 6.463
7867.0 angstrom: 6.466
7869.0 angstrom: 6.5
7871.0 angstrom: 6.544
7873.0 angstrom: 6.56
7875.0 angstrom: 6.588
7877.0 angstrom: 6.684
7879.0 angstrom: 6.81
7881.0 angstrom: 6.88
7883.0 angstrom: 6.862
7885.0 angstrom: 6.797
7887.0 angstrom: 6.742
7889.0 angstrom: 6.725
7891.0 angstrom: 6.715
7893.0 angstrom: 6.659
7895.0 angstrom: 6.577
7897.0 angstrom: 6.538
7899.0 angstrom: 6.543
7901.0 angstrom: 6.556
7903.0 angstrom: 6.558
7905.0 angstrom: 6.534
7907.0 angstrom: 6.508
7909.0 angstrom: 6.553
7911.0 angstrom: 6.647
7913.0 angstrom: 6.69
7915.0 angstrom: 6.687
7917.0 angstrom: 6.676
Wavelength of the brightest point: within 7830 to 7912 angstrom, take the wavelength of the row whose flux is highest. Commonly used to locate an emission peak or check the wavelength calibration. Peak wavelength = 7881.0 angstrom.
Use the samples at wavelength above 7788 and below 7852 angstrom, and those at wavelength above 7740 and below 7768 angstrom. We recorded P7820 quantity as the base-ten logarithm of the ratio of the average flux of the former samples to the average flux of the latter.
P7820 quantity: 0.013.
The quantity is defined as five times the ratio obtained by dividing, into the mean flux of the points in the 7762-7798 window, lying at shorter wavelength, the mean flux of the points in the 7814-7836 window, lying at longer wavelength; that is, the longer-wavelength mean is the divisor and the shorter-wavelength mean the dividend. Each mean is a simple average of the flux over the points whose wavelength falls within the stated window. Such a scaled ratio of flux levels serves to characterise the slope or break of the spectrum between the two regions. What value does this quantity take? 5.01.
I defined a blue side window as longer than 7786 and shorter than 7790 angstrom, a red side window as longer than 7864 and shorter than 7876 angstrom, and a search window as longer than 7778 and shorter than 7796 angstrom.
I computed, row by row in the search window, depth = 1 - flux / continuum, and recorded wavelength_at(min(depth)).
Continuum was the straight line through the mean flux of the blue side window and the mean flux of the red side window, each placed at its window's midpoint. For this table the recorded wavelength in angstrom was 7789.0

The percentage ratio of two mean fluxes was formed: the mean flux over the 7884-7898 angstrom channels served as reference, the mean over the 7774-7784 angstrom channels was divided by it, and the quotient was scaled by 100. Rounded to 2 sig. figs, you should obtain 97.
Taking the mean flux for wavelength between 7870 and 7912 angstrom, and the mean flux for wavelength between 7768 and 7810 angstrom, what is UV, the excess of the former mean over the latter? -0.07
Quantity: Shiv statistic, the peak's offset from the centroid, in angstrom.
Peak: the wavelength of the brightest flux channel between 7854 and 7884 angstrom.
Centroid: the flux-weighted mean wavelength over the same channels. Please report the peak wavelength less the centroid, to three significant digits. 11.9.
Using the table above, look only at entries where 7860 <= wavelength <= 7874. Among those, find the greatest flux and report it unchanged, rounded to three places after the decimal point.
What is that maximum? 6.697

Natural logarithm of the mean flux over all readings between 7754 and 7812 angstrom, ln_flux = 1.903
